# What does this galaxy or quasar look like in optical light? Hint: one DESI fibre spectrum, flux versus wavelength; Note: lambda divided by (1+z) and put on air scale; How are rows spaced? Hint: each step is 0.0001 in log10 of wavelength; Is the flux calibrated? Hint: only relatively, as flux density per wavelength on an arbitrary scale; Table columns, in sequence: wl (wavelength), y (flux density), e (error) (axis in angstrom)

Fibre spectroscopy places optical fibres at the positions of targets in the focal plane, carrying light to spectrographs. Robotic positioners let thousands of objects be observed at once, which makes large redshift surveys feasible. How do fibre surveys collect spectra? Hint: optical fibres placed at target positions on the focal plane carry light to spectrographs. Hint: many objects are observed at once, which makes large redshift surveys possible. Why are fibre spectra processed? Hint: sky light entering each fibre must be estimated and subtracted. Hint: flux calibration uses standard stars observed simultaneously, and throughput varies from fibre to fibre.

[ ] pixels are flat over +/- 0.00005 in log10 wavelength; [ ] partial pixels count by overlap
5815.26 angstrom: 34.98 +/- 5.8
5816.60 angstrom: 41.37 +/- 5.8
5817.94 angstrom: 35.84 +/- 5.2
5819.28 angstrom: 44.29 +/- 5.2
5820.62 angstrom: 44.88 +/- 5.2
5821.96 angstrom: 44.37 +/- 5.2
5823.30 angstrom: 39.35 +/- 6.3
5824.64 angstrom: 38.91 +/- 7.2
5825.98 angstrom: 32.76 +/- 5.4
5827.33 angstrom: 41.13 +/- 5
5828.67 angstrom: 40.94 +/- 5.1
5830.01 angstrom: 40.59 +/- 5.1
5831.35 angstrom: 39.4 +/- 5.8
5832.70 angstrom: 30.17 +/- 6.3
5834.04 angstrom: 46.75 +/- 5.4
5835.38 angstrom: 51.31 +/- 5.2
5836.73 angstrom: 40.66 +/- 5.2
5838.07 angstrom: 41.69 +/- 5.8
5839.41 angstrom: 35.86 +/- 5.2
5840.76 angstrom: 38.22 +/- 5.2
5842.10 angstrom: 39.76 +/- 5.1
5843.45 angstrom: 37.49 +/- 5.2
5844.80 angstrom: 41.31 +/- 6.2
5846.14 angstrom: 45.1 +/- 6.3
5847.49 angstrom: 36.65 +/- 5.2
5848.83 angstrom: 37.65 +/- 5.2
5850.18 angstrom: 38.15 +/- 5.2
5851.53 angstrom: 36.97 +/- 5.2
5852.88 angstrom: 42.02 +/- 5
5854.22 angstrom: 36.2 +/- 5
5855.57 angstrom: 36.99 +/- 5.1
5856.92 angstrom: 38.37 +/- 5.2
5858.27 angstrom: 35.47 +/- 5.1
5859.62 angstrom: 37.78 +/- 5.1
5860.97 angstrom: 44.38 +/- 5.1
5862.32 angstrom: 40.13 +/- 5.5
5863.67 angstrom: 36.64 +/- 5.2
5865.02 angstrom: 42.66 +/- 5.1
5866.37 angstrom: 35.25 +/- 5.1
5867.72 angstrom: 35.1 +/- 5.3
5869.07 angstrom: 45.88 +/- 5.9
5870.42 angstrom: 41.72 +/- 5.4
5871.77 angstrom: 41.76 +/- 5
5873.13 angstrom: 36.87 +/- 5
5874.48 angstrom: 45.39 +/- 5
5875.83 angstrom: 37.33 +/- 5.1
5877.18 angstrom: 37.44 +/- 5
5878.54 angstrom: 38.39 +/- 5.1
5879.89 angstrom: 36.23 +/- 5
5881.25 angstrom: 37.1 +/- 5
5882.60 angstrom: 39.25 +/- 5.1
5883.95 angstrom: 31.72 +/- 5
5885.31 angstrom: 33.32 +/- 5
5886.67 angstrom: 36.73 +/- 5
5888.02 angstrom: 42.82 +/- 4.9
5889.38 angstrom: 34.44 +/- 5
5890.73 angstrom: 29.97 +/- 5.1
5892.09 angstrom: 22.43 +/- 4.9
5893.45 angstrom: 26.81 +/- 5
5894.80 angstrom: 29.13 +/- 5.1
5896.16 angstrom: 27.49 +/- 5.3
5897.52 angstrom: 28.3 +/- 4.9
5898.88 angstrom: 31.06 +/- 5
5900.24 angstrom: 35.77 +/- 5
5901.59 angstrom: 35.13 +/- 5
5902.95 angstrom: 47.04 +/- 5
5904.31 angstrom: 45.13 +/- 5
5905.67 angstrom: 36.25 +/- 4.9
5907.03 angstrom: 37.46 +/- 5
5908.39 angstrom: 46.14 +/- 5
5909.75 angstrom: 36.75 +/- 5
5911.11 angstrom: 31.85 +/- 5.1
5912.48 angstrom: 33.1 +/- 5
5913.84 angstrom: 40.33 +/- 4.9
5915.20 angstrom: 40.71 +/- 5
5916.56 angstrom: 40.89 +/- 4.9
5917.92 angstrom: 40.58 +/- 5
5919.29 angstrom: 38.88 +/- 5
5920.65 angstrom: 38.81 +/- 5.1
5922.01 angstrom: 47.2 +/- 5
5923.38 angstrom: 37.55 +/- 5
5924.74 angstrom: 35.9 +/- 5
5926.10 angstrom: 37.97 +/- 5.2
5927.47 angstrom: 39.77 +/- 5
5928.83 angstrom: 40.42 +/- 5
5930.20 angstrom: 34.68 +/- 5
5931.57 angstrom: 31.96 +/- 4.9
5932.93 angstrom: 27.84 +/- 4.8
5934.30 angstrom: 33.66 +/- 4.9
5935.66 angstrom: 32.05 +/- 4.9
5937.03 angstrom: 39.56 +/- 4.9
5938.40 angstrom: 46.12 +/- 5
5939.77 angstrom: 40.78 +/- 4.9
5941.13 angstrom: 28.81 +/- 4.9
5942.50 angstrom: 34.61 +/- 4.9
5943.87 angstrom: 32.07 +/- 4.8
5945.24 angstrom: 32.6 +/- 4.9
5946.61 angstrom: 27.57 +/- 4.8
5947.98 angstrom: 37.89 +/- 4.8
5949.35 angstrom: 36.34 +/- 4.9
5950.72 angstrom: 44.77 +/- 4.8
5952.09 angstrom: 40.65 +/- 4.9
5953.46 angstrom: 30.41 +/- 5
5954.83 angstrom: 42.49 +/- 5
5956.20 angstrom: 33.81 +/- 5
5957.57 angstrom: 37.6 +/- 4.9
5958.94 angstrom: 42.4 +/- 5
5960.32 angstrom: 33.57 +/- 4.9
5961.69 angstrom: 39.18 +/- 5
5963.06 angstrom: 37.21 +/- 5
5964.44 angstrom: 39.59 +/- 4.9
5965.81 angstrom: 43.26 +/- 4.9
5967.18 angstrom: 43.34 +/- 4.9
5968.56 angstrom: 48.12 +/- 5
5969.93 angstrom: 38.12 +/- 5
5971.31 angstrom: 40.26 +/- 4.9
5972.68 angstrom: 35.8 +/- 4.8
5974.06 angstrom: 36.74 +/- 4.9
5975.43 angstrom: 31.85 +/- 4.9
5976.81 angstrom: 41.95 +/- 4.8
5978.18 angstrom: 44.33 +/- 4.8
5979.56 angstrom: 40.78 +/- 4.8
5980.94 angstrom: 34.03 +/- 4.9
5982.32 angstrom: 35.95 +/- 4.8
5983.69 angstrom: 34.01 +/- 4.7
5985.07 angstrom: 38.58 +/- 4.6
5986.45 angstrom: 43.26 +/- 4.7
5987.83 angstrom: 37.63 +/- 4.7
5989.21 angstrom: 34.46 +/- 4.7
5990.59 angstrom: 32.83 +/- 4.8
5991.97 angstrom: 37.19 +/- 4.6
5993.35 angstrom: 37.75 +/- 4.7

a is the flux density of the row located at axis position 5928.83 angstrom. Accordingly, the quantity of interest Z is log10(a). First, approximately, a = 40.42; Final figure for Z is 1.61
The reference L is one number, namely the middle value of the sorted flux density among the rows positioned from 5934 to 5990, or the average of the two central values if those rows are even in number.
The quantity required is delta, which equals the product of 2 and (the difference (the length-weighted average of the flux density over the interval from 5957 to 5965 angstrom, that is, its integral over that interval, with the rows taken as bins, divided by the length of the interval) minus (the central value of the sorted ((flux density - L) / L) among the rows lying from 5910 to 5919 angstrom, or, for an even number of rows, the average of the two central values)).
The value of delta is 76.3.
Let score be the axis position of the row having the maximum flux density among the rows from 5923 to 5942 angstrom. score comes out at 5938.40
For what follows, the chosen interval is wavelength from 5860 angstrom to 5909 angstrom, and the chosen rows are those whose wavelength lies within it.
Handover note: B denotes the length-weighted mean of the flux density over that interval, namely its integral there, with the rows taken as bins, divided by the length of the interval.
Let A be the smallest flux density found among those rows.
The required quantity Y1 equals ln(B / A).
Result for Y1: 0.50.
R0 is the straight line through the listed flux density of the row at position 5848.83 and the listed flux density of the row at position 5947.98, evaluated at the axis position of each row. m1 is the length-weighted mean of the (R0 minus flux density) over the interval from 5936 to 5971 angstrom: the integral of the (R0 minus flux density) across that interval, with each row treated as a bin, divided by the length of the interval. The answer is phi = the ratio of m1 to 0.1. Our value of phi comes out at -1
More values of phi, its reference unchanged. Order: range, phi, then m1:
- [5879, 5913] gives 29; 2.9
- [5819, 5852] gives -25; -2.5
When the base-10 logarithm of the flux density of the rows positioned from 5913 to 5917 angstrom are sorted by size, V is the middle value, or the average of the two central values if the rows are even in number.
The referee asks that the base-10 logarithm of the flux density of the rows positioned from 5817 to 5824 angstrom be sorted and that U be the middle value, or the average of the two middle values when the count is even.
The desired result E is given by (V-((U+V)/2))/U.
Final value -0.011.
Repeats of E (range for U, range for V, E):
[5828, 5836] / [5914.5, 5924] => -0.001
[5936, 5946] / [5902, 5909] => 0.037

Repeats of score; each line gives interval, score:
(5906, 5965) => 5922.01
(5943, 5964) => 5950.72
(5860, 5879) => 5869.07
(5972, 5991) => 5978.18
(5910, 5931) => 5922.01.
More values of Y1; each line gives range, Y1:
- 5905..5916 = 0.17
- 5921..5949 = 0.27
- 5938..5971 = 0.32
